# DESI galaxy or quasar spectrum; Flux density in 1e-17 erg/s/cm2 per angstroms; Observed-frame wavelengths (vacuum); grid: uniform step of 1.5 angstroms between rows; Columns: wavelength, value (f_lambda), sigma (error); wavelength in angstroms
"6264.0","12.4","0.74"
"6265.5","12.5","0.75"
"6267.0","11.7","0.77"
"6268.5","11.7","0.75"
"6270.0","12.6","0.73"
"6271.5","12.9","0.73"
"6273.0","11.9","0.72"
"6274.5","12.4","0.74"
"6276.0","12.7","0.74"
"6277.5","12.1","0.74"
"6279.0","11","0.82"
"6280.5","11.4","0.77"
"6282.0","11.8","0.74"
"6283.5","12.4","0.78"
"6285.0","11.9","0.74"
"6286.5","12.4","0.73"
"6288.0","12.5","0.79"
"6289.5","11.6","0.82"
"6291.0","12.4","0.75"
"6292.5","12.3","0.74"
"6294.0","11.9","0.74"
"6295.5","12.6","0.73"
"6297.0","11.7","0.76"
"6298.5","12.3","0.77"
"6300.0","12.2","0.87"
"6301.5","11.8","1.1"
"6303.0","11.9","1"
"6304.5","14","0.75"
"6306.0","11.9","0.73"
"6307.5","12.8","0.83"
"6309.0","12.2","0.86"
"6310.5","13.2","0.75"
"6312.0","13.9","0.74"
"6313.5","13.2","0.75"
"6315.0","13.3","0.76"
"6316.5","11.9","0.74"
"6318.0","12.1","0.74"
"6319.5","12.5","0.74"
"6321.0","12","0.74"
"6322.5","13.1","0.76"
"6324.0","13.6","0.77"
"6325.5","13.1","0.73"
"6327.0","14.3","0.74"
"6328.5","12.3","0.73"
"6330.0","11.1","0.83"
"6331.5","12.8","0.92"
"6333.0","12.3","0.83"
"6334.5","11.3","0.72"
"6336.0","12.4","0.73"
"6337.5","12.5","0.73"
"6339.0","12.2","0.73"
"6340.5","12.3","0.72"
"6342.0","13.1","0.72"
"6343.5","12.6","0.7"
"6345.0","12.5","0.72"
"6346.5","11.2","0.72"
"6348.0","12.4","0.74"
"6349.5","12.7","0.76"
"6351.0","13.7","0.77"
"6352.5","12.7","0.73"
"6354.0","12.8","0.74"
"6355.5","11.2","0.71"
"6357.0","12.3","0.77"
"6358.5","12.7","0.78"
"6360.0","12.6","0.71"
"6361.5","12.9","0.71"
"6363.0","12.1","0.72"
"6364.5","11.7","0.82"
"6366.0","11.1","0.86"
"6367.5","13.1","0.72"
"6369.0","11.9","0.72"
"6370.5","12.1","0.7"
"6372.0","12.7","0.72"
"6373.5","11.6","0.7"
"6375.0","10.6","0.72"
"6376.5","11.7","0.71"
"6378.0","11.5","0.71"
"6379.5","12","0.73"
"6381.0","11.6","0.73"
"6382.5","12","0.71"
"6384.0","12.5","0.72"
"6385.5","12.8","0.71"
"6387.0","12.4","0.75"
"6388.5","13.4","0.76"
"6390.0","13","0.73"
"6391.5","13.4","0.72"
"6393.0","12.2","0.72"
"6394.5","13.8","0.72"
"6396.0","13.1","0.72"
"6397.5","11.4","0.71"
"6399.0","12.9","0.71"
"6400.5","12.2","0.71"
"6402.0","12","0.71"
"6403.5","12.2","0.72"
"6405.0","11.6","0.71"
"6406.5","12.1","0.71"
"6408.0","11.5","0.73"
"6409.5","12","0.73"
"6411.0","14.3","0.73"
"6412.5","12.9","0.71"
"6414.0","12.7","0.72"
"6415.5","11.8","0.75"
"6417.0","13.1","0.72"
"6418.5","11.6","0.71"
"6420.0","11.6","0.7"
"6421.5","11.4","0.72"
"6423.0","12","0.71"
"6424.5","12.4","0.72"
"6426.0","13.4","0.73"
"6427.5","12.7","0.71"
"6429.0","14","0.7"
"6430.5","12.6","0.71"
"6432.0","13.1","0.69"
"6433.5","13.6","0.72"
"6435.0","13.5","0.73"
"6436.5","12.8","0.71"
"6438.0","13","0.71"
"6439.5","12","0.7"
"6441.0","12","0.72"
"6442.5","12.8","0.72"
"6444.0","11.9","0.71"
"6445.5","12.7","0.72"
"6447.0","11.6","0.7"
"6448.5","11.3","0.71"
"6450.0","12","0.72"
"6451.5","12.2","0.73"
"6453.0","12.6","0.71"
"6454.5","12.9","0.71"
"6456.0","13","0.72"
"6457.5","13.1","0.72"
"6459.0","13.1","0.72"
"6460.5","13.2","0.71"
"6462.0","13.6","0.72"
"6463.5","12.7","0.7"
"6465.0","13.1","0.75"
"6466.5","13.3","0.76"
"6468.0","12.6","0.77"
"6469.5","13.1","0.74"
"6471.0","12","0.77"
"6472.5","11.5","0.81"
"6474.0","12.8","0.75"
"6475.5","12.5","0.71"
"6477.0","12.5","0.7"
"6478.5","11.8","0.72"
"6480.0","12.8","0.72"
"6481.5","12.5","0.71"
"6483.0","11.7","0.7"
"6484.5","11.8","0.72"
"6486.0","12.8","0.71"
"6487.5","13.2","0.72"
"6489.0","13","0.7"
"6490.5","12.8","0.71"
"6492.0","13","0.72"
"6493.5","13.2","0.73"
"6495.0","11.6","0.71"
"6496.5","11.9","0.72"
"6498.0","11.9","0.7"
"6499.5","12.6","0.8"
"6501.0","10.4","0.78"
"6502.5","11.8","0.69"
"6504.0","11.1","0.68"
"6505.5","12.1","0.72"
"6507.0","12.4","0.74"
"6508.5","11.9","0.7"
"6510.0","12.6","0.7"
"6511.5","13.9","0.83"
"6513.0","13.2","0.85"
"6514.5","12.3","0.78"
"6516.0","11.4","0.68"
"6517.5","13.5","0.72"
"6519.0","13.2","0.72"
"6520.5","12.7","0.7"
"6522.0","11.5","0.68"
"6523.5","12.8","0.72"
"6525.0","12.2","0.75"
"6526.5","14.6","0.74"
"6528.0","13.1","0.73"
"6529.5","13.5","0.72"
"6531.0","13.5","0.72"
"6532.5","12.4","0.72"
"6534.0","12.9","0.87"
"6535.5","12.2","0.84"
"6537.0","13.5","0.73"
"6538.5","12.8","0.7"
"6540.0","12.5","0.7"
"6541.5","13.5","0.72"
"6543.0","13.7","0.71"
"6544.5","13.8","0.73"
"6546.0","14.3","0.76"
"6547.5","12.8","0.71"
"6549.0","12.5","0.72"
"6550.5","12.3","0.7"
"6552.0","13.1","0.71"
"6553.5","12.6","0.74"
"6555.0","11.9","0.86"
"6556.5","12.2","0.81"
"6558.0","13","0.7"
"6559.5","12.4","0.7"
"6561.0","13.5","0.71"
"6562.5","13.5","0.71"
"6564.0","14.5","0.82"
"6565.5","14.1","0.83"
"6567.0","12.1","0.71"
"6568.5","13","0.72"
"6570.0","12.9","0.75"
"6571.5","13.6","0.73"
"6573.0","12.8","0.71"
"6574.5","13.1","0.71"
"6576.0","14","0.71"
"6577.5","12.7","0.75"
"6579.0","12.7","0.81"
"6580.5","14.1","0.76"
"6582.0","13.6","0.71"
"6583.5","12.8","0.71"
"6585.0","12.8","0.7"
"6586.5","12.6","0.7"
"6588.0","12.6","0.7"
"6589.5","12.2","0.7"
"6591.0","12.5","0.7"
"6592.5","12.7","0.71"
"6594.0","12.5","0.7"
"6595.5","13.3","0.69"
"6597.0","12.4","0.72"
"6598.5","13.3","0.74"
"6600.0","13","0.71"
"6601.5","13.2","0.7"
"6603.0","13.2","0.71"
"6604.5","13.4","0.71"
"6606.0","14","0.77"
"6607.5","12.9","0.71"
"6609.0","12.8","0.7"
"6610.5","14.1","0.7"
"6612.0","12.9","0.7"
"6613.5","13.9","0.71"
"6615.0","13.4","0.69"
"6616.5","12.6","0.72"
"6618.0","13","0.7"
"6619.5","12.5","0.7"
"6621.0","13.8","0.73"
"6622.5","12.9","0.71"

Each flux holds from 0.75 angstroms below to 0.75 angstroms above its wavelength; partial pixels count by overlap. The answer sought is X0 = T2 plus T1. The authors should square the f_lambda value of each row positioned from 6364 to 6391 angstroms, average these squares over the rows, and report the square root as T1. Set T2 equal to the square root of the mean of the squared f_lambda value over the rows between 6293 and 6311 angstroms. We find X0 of 24.5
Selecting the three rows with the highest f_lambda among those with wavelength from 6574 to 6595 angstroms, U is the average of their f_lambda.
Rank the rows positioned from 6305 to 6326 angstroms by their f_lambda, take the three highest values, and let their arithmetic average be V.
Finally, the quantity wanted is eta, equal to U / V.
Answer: 1.02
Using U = 13.9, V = 13.6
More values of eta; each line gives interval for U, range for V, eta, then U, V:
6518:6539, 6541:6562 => 1.00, 13.9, 13.9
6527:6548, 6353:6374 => 1.08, 13.9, 12.9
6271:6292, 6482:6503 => 0.97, 12.7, 13.1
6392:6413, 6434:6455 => 1.05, 13.7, 13.1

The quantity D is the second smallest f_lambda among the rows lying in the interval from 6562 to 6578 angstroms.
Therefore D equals 12.7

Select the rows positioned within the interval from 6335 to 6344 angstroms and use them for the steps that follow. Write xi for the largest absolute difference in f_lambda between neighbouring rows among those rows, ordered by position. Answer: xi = 0.8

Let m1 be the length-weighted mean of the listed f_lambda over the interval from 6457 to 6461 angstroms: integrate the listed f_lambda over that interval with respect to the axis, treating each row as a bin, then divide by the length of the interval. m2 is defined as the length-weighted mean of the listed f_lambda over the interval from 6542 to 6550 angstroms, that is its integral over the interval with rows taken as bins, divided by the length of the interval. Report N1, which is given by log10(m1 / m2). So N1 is -0.01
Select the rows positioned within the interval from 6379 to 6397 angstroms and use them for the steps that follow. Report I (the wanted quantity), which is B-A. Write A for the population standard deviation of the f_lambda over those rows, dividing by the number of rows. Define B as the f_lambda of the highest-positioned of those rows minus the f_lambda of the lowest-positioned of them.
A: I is 0.5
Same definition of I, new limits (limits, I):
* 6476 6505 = -2.1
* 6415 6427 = 0.9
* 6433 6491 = -1.4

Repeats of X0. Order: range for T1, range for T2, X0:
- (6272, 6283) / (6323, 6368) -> 24.4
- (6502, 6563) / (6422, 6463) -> 25.5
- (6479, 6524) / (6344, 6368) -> 24.8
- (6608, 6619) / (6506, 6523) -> 25.9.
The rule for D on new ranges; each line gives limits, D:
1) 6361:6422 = 11.1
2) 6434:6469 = 11.6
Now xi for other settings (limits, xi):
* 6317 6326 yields 1.1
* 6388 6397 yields 1.6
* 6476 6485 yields 1.0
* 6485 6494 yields 0.4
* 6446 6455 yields 0.7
